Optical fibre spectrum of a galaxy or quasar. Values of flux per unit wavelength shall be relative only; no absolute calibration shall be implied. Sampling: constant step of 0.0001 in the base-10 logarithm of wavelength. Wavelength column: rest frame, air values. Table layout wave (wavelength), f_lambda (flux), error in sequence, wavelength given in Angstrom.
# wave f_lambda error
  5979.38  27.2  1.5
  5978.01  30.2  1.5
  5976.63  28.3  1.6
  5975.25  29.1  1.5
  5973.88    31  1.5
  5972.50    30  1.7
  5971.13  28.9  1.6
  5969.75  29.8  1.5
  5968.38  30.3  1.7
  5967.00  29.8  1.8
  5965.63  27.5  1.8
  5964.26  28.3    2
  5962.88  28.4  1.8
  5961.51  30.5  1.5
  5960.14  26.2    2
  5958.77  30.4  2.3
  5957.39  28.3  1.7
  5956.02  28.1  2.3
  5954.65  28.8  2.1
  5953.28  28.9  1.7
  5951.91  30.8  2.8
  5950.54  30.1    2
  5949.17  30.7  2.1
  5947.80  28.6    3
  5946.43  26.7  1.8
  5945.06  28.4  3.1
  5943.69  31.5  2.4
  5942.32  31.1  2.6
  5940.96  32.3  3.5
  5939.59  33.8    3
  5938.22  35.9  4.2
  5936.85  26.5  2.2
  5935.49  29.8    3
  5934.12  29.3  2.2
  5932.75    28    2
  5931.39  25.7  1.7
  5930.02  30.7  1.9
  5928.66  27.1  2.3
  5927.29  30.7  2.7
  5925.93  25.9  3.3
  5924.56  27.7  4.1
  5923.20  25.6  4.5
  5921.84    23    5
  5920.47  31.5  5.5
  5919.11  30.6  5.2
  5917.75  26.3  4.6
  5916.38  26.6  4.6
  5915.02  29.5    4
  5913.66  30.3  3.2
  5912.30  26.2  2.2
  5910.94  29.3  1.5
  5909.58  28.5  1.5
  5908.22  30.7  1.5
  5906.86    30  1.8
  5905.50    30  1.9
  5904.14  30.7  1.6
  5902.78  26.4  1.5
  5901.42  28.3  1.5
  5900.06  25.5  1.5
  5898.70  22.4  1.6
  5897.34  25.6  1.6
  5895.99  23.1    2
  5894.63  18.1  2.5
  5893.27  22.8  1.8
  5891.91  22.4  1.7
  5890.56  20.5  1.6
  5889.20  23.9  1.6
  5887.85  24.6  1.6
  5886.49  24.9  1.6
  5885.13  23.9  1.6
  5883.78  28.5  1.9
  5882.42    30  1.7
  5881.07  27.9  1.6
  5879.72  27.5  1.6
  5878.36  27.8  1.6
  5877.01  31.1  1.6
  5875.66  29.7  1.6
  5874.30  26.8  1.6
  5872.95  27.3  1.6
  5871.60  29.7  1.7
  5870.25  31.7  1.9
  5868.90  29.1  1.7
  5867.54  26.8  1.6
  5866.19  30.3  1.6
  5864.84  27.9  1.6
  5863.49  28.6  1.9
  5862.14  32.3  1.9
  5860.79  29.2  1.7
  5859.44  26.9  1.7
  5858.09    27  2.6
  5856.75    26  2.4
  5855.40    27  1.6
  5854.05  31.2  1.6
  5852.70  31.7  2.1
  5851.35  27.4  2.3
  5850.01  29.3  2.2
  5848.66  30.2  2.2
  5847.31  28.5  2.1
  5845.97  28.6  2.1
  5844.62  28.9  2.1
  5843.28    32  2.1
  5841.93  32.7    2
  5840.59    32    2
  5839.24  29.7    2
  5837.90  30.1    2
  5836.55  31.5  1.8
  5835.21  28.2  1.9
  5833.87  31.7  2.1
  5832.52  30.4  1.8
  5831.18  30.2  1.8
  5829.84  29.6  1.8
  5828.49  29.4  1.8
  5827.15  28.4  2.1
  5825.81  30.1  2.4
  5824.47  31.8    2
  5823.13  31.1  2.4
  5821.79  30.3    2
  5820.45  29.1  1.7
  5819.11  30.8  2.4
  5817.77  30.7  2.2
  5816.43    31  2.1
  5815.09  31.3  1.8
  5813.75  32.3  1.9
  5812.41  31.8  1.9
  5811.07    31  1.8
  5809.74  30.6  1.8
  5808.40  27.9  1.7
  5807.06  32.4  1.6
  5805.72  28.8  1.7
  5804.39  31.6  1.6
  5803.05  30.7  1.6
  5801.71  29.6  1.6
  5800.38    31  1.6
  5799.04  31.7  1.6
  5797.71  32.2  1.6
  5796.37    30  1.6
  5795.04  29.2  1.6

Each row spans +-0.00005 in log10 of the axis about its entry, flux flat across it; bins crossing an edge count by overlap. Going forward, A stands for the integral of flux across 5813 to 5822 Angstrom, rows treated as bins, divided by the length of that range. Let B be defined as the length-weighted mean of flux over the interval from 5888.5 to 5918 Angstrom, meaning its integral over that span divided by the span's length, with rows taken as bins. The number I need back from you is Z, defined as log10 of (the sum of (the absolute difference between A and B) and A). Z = 1.55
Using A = 30.8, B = 26.2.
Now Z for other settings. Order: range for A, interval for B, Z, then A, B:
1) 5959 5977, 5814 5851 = 1.48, 29.1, 30.3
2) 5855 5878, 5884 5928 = 1.49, 28.7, 26.4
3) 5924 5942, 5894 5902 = 1.55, 29.5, 23.8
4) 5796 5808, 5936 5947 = 1.49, 30.8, 30.8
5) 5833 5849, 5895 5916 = 1.52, 30.3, 27.6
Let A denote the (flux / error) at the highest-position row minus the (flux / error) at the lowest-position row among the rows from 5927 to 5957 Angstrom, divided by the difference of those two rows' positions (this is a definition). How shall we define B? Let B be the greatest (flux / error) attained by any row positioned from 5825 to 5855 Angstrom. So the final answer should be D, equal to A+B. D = 19.5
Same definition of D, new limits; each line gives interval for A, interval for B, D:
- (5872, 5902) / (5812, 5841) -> 17.6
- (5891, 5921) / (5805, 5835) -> 20.0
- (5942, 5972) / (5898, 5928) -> 20.7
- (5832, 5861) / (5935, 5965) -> 20.3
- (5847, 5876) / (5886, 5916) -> 20.6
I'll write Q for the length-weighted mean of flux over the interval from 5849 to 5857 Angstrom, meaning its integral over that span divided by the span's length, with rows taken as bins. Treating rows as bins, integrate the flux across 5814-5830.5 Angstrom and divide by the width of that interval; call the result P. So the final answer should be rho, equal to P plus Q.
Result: 59.3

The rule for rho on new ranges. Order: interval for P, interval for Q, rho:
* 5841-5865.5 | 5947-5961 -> 58.3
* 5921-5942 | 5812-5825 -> 59.9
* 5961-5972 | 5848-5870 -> 58.0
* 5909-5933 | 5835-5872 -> 57.4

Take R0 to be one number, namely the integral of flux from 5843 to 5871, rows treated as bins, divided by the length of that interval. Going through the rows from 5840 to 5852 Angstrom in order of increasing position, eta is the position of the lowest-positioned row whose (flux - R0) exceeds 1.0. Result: 5840.59 Angstrom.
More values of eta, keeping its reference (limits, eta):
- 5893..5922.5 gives 5904.14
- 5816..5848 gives 5816.43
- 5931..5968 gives 5938.22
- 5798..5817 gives 5799.04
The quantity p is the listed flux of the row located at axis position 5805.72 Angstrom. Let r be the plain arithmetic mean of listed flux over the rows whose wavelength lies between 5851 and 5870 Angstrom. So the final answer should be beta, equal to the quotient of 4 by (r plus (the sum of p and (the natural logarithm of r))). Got 0.0658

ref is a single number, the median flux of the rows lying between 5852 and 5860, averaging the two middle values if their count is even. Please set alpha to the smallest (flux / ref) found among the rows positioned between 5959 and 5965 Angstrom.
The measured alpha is 0.97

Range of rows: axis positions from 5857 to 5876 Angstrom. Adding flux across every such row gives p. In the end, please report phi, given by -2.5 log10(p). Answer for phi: -6.51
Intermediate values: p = 403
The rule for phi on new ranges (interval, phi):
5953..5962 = -5.76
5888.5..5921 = -7.01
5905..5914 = -5.78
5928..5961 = -7.12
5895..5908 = -5.96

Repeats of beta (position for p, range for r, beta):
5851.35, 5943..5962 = 0.0668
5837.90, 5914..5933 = 0.0654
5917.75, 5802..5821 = 0.0662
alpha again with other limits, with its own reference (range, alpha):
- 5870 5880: 0.99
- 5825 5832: 1.05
